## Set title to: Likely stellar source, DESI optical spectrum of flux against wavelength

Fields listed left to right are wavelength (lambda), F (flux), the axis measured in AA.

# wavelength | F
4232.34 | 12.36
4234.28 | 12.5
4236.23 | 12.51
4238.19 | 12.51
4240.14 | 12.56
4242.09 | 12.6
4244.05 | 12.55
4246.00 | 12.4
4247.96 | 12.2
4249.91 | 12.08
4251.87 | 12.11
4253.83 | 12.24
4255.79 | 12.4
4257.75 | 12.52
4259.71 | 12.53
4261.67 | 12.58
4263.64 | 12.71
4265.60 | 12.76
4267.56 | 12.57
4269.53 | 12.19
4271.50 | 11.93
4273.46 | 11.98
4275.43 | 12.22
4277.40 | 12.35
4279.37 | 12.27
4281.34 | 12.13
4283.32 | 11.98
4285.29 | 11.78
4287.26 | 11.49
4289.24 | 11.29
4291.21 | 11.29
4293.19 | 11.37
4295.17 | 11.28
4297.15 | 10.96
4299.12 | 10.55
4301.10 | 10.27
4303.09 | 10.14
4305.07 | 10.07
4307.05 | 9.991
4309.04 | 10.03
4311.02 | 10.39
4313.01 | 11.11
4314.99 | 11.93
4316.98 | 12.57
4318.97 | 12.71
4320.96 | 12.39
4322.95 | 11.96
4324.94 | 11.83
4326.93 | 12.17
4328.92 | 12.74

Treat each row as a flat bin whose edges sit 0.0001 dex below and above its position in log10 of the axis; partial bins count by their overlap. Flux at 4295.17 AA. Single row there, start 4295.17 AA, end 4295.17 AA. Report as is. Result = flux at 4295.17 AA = 11.28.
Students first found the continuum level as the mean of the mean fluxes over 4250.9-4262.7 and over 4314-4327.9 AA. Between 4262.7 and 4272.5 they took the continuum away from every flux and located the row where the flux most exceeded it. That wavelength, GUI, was 4265.60 AA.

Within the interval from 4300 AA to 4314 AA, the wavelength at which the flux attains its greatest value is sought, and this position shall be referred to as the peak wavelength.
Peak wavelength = 4313.01 AA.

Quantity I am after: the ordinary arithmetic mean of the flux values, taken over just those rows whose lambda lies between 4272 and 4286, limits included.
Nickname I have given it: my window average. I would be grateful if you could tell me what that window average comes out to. 12.1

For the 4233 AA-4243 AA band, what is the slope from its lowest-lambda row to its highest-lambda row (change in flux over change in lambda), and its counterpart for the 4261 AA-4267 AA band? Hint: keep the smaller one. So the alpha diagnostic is 0.013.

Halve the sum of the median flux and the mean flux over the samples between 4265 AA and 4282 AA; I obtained 12.2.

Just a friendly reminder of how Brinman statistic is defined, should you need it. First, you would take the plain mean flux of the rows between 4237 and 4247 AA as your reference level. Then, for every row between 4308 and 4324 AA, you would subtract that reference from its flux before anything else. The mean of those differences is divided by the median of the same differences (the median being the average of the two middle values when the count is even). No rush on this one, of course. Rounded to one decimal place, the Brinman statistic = 1.5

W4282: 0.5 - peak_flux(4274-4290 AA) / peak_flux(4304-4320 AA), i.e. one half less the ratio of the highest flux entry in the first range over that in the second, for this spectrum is -0.472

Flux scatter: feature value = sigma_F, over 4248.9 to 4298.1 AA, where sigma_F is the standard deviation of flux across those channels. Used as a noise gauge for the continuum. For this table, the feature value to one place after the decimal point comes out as 0.5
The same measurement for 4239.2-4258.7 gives 0.2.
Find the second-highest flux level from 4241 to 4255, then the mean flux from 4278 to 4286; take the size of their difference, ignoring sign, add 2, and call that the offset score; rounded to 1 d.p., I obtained 2.5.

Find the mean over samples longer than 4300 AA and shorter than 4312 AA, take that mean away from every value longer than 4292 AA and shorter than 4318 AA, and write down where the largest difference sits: 4316.98 AA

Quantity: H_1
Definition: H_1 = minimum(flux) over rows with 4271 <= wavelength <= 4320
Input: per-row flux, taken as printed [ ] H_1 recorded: 9.991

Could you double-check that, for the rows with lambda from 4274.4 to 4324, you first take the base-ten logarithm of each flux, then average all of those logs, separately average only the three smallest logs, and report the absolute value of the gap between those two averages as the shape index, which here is 0.054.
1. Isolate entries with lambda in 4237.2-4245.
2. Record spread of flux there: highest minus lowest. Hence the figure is 0.09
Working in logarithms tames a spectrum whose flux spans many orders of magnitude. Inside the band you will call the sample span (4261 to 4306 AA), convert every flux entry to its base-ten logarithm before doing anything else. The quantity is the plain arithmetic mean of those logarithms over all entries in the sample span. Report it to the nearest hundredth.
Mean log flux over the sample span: 1.07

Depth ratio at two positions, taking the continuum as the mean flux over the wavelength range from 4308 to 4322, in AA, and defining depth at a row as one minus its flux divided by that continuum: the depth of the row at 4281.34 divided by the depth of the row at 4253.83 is 0.8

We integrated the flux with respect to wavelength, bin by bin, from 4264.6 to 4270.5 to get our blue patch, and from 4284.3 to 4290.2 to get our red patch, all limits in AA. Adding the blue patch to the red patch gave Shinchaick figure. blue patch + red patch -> 142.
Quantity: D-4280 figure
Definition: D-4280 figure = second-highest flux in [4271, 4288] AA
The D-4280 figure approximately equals 12.27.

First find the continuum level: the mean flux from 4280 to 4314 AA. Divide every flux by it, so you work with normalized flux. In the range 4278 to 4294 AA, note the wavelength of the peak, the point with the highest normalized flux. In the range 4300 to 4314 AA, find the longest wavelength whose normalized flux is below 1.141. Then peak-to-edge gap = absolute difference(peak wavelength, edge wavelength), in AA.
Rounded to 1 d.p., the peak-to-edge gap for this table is 33.6 AA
